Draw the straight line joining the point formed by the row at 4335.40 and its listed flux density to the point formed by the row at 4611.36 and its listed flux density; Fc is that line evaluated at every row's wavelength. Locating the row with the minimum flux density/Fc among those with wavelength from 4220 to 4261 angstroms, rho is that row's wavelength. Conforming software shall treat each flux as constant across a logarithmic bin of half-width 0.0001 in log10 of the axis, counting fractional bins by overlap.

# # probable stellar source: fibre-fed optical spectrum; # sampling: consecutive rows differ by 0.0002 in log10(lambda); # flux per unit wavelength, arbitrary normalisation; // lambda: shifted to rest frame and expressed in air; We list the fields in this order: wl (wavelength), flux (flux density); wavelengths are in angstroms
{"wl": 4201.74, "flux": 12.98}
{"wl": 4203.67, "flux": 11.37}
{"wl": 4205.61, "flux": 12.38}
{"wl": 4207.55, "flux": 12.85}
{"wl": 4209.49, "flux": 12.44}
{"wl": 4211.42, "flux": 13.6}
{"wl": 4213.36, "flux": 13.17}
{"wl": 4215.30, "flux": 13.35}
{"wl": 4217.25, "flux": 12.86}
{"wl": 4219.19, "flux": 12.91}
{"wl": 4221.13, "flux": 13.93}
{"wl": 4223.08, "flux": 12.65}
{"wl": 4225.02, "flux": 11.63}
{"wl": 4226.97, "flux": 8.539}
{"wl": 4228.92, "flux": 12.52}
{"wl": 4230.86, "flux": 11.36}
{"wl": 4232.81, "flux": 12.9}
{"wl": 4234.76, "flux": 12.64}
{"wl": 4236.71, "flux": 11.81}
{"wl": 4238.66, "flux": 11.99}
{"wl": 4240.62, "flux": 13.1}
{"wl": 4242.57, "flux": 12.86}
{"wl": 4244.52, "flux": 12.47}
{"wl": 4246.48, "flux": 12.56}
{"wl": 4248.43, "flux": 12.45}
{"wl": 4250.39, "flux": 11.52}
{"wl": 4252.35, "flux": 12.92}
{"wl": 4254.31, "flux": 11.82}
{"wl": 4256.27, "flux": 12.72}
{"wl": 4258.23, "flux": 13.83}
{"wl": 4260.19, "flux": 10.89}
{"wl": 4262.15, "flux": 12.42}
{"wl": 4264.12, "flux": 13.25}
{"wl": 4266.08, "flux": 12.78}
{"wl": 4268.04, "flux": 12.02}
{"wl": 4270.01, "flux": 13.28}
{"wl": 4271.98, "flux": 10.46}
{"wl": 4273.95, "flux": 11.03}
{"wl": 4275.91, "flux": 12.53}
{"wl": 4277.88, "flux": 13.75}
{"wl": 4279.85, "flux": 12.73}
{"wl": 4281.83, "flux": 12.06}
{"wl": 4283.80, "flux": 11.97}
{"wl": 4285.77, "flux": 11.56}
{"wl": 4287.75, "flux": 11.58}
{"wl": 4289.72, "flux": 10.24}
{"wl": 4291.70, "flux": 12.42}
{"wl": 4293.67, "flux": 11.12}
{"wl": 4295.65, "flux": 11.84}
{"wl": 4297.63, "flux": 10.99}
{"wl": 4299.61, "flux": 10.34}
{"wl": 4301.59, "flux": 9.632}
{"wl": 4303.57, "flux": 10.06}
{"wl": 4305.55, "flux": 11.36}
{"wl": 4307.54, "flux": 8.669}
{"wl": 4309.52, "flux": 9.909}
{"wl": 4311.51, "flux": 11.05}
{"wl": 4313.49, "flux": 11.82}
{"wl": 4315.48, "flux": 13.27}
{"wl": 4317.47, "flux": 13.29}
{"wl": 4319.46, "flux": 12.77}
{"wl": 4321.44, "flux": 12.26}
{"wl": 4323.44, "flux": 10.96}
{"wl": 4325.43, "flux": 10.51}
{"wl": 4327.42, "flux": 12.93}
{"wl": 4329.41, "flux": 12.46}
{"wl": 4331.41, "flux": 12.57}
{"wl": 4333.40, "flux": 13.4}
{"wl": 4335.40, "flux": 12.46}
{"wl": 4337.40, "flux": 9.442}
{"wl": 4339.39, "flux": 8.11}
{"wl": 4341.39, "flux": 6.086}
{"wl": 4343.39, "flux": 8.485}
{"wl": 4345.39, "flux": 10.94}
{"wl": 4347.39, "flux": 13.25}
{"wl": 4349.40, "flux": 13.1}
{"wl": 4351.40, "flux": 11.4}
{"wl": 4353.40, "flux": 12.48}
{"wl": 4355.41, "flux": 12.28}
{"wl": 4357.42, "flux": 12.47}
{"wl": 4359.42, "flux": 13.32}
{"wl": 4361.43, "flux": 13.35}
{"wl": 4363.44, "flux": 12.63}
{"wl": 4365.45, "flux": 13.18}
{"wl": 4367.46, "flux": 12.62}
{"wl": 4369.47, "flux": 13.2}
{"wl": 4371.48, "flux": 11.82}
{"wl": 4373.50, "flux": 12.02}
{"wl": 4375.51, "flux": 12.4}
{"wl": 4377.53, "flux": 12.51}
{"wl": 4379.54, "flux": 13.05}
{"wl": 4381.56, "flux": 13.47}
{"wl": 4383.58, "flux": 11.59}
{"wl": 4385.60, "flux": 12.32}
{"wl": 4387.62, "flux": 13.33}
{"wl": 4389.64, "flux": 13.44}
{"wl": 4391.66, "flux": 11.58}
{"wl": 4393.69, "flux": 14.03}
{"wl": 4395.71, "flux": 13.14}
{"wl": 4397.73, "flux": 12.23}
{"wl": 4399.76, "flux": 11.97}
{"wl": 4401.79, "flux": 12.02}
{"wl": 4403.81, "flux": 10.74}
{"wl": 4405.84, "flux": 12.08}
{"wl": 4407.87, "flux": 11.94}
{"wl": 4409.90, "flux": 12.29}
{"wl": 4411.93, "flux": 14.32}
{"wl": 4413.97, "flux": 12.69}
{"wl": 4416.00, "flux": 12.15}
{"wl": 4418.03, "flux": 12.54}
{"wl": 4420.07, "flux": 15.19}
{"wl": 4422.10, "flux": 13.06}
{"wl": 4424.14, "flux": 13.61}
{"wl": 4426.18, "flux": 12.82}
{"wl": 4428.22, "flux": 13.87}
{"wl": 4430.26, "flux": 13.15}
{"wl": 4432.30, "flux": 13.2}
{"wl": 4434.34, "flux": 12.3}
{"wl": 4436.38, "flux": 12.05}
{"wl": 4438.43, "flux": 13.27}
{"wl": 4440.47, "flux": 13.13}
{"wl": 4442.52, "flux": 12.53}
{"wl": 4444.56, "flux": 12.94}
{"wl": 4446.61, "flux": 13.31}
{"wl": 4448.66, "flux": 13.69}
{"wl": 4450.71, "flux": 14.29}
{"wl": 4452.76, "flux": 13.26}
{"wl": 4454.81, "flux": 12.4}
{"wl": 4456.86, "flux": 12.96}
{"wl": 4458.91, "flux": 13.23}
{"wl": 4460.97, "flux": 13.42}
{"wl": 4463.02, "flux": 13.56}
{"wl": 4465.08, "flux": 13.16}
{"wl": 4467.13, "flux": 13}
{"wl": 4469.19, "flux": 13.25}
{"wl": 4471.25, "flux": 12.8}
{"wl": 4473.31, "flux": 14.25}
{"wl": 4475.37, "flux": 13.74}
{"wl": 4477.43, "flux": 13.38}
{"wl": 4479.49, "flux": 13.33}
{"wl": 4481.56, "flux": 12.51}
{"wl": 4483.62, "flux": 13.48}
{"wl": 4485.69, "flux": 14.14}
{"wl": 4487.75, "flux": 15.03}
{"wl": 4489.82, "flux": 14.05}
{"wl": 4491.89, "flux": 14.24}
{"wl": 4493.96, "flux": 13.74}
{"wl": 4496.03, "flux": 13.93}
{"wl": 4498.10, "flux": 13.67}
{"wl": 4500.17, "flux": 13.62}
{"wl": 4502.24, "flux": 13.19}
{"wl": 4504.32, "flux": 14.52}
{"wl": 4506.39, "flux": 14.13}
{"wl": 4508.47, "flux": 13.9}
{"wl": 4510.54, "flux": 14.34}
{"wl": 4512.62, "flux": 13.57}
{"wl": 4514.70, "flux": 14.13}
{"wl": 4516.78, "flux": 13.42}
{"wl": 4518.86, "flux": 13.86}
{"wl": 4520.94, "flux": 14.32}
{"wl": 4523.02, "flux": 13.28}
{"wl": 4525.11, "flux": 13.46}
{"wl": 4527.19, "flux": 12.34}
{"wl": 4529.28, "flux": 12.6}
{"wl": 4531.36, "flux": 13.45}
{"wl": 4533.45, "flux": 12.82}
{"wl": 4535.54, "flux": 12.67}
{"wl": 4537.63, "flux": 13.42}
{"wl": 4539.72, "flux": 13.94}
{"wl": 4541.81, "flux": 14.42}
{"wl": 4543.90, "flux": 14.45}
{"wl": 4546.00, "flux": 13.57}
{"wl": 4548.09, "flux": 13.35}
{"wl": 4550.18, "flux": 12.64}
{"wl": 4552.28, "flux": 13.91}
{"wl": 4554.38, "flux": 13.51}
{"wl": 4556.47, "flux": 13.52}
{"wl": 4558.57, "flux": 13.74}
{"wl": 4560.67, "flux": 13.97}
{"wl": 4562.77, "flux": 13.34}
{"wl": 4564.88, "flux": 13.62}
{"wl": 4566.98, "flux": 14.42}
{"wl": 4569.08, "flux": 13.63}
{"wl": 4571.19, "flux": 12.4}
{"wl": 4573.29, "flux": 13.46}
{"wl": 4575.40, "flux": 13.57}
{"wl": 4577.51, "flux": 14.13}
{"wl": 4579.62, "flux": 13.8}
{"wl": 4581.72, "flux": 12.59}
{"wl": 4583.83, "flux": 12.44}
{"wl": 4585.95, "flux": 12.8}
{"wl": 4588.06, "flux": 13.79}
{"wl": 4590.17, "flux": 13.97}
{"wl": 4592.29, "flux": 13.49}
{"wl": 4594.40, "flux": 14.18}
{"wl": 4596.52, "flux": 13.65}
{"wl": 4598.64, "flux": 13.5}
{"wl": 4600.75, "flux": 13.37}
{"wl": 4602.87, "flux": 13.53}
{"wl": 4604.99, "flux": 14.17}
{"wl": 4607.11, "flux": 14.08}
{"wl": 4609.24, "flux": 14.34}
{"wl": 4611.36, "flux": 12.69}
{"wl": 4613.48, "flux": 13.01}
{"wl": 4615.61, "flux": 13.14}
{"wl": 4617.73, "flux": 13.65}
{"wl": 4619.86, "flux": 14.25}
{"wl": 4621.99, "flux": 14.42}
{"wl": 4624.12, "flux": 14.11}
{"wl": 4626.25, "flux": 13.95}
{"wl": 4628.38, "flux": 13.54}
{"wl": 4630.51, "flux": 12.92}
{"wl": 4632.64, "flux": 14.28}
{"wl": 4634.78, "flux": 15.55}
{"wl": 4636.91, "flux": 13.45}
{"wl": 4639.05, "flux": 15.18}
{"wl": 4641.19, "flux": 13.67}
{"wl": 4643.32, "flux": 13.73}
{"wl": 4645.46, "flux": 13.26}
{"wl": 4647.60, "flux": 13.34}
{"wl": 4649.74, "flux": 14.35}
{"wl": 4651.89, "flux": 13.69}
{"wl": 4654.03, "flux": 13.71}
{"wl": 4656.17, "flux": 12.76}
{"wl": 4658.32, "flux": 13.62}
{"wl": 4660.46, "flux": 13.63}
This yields 4226.97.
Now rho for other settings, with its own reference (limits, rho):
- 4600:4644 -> 4611.36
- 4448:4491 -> 4454.81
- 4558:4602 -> 4571.19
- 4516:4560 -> 4527.19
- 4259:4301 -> 4289.72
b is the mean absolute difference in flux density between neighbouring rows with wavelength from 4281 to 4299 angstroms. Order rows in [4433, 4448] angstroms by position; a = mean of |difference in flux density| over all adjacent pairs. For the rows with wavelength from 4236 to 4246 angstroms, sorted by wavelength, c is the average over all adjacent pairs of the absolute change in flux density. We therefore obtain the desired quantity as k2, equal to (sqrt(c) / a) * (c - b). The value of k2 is -0.5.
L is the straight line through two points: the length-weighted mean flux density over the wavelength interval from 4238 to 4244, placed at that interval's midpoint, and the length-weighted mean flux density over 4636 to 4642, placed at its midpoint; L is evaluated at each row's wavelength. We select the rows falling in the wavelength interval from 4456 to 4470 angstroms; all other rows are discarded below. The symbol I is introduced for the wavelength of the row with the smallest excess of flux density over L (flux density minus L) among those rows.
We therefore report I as 4456.86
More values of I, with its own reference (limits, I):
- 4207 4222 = 4209.49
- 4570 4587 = 4583.83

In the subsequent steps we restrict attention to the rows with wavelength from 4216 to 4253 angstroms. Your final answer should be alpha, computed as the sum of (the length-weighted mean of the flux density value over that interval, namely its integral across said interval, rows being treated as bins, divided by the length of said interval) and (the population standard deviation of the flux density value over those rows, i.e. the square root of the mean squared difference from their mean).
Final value 13.4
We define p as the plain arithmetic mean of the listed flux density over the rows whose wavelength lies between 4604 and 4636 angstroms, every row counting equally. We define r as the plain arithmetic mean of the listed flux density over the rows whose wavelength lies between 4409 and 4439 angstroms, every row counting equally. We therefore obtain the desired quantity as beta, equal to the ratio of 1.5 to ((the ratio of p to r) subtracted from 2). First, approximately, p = 13.9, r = 13.1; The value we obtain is 1.59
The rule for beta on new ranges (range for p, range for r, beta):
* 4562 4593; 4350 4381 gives 1.61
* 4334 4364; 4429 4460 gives 1.32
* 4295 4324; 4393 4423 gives 1.34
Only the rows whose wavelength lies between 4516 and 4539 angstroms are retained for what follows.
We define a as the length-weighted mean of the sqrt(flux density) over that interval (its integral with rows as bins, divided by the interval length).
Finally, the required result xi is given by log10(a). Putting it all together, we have 0.561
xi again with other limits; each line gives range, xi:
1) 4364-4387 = 0.550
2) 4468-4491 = 0.567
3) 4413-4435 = 0.559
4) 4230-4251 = 0.546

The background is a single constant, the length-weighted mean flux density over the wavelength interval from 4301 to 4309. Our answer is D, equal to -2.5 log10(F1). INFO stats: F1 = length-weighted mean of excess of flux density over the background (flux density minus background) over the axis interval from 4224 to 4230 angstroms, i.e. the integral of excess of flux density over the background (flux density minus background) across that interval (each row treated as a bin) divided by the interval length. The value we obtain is 0.0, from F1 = 1.0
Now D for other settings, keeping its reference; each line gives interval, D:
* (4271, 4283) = -0.8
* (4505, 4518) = -1.5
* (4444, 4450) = -1.3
